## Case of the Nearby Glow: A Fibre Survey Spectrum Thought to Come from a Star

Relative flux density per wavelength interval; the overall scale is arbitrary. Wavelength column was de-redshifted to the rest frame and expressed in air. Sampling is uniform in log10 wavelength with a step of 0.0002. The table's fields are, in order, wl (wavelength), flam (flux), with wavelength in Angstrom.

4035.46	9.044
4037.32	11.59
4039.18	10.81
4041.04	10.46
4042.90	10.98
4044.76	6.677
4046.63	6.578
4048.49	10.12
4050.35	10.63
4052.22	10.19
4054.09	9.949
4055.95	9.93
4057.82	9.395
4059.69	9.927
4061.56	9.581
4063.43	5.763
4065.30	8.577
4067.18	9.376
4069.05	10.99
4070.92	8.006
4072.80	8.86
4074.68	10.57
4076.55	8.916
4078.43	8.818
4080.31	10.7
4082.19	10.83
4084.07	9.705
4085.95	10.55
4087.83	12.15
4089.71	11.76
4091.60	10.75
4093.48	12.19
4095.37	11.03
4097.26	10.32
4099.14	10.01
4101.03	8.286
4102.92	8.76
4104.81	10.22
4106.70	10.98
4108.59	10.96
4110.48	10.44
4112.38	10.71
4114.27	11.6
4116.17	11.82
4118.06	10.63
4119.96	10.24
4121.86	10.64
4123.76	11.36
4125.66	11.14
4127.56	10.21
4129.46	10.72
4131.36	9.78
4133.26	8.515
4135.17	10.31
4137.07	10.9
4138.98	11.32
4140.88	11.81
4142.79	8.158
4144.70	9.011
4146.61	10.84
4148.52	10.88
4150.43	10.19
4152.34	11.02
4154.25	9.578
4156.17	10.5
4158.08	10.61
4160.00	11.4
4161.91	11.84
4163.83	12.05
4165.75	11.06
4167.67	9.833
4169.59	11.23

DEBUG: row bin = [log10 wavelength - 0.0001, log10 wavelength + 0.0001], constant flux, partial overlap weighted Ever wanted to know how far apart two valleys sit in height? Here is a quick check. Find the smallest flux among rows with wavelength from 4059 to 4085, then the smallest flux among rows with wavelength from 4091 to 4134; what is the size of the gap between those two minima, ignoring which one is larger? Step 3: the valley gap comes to 2.5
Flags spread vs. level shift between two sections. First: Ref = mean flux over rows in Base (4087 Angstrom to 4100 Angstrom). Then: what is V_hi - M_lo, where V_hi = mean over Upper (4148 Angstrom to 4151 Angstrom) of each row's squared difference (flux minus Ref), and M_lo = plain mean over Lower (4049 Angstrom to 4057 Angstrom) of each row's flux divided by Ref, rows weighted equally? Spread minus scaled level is -0.38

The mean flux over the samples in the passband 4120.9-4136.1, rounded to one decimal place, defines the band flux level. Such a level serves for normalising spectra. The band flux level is 10.3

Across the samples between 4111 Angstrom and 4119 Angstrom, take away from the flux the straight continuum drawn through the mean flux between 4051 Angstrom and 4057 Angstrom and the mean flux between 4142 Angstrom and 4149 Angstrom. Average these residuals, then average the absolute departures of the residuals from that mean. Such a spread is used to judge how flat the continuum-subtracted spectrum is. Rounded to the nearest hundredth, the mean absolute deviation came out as 0.52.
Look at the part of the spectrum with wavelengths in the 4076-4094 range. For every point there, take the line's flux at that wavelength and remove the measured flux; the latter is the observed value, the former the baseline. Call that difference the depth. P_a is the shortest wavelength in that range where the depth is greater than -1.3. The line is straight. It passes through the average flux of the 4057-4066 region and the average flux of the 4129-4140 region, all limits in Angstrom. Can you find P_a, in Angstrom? 4076.55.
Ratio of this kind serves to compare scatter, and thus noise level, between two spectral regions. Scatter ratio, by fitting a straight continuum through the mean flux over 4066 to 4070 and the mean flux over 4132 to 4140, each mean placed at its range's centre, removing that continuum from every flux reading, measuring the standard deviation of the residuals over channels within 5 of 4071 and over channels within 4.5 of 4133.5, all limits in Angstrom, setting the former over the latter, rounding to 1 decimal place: 1.3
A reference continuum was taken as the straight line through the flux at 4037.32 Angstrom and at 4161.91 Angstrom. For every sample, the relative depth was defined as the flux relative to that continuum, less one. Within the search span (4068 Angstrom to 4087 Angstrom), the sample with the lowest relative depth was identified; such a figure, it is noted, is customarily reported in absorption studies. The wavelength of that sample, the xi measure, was 4070.92 Angstrom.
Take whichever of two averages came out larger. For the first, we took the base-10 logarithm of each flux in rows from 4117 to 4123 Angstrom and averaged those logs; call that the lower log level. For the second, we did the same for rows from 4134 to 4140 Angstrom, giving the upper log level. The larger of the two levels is 1.03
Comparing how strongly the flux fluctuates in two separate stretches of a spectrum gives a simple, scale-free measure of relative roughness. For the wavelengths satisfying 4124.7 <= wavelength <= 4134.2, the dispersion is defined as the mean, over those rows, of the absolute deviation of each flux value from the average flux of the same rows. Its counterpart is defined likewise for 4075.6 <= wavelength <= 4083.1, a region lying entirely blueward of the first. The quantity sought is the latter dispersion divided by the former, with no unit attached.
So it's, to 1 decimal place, 1.3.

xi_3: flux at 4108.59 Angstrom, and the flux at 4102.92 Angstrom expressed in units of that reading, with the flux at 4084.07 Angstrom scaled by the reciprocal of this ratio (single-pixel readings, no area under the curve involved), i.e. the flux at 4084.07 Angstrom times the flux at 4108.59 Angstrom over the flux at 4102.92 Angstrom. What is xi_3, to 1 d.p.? 12.1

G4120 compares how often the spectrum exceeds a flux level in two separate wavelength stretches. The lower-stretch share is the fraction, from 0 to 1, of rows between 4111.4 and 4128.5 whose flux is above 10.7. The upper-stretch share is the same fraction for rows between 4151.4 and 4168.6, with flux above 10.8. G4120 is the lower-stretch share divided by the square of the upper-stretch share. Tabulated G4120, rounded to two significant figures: 1.8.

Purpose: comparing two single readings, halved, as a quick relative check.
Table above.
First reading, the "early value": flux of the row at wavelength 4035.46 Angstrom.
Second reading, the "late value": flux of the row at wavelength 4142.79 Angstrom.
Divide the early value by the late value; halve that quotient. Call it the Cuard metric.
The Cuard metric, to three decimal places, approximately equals 0.554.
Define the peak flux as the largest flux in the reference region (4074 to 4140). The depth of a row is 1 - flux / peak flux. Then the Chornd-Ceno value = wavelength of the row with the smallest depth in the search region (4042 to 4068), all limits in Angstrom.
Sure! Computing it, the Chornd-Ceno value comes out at 4042.90 Angstrom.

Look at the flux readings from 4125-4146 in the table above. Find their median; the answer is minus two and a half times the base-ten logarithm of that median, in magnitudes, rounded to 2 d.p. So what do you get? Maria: -2.53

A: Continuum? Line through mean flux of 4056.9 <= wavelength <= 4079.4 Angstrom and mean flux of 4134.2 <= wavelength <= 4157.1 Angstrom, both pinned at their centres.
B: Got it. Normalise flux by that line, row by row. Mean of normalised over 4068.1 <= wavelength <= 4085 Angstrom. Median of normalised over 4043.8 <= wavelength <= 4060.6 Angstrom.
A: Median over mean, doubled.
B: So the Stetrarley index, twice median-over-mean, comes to 2.13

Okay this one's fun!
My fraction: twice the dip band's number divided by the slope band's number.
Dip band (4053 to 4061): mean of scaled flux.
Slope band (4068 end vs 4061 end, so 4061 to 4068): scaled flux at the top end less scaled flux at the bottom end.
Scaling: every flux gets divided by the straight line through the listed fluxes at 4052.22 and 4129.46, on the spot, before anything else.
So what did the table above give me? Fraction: -82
